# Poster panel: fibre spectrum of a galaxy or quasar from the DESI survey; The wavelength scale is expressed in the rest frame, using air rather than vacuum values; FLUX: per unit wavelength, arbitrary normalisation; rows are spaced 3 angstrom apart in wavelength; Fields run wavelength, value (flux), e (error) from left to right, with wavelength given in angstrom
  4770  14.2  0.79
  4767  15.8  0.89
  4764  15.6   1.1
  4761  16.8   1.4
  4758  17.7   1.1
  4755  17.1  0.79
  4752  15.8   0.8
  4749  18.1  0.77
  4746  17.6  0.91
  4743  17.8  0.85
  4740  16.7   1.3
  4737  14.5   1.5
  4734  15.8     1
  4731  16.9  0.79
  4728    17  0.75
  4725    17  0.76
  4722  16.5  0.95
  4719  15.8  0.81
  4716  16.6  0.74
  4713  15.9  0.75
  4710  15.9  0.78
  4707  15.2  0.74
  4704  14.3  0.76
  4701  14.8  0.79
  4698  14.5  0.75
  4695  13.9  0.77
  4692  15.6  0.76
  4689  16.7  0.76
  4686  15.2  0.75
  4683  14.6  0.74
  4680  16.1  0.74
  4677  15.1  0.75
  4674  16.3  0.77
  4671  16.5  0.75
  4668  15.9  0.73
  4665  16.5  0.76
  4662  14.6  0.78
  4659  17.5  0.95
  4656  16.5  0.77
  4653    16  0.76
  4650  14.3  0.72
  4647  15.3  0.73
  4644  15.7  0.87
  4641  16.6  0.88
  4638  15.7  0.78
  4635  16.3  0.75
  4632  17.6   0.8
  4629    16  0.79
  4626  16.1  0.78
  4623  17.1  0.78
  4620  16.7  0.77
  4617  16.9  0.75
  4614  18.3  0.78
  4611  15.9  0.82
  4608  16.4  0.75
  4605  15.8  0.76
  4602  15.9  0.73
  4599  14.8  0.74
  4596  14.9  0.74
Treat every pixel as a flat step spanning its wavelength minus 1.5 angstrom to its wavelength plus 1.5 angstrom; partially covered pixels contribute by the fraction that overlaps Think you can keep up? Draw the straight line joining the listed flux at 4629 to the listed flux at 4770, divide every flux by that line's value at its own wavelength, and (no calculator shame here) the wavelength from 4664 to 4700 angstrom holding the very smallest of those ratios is 4695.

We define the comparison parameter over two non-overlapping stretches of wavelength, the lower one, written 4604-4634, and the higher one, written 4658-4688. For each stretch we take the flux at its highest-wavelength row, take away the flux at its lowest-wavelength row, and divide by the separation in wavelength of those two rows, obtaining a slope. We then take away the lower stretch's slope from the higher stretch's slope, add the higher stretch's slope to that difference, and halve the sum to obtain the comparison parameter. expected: -0.12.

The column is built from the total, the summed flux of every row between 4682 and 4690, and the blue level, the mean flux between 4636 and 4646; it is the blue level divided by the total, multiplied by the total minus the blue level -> 10.5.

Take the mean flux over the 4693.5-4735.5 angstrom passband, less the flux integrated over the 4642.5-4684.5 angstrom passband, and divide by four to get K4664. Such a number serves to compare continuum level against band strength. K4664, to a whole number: -162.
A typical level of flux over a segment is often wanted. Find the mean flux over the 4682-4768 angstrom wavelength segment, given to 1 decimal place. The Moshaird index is 16.1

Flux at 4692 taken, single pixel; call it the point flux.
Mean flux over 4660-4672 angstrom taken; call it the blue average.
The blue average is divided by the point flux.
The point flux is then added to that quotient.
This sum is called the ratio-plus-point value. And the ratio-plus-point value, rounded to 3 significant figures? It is 16.6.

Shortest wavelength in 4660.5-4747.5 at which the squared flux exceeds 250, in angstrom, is 4665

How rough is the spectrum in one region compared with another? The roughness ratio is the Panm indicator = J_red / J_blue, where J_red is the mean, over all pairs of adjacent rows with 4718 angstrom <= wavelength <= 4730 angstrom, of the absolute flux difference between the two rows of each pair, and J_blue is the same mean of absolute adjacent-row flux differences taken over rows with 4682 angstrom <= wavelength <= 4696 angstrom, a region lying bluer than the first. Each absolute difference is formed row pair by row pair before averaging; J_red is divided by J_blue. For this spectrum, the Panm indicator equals 0.3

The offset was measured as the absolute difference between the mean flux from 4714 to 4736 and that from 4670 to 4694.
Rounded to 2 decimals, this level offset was 0.75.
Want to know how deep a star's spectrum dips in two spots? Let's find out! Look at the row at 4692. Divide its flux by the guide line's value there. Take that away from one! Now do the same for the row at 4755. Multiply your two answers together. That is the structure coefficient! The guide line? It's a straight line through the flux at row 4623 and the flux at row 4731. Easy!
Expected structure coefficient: -0.001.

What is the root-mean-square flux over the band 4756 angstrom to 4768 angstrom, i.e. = 16.5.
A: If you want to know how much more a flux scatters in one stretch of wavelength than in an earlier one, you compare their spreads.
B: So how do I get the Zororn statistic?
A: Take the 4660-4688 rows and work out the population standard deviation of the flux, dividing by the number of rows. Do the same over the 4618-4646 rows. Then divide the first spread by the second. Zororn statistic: 1.21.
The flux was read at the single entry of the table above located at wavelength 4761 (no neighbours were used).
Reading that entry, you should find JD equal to 16.8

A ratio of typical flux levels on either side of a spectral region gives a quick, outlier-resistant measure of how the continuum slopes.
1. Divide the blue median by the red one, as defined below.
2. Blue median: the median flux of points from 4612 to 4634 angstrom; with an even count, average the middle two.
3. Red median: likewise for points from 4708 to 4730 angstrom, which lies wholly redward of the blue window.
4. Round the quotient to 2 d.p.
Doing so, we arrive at 1.02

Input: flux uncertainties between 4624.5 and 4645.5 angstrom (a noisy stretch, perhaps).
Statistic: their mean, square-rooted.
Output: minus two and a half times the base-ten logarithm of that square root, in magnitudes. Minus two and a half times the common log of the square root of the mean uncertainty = 0.12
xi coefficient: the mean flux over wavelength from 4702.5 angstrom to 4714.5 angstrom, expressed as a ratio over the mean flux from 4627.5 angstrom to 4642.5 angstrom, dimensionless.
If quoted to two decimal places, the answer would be 0.93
